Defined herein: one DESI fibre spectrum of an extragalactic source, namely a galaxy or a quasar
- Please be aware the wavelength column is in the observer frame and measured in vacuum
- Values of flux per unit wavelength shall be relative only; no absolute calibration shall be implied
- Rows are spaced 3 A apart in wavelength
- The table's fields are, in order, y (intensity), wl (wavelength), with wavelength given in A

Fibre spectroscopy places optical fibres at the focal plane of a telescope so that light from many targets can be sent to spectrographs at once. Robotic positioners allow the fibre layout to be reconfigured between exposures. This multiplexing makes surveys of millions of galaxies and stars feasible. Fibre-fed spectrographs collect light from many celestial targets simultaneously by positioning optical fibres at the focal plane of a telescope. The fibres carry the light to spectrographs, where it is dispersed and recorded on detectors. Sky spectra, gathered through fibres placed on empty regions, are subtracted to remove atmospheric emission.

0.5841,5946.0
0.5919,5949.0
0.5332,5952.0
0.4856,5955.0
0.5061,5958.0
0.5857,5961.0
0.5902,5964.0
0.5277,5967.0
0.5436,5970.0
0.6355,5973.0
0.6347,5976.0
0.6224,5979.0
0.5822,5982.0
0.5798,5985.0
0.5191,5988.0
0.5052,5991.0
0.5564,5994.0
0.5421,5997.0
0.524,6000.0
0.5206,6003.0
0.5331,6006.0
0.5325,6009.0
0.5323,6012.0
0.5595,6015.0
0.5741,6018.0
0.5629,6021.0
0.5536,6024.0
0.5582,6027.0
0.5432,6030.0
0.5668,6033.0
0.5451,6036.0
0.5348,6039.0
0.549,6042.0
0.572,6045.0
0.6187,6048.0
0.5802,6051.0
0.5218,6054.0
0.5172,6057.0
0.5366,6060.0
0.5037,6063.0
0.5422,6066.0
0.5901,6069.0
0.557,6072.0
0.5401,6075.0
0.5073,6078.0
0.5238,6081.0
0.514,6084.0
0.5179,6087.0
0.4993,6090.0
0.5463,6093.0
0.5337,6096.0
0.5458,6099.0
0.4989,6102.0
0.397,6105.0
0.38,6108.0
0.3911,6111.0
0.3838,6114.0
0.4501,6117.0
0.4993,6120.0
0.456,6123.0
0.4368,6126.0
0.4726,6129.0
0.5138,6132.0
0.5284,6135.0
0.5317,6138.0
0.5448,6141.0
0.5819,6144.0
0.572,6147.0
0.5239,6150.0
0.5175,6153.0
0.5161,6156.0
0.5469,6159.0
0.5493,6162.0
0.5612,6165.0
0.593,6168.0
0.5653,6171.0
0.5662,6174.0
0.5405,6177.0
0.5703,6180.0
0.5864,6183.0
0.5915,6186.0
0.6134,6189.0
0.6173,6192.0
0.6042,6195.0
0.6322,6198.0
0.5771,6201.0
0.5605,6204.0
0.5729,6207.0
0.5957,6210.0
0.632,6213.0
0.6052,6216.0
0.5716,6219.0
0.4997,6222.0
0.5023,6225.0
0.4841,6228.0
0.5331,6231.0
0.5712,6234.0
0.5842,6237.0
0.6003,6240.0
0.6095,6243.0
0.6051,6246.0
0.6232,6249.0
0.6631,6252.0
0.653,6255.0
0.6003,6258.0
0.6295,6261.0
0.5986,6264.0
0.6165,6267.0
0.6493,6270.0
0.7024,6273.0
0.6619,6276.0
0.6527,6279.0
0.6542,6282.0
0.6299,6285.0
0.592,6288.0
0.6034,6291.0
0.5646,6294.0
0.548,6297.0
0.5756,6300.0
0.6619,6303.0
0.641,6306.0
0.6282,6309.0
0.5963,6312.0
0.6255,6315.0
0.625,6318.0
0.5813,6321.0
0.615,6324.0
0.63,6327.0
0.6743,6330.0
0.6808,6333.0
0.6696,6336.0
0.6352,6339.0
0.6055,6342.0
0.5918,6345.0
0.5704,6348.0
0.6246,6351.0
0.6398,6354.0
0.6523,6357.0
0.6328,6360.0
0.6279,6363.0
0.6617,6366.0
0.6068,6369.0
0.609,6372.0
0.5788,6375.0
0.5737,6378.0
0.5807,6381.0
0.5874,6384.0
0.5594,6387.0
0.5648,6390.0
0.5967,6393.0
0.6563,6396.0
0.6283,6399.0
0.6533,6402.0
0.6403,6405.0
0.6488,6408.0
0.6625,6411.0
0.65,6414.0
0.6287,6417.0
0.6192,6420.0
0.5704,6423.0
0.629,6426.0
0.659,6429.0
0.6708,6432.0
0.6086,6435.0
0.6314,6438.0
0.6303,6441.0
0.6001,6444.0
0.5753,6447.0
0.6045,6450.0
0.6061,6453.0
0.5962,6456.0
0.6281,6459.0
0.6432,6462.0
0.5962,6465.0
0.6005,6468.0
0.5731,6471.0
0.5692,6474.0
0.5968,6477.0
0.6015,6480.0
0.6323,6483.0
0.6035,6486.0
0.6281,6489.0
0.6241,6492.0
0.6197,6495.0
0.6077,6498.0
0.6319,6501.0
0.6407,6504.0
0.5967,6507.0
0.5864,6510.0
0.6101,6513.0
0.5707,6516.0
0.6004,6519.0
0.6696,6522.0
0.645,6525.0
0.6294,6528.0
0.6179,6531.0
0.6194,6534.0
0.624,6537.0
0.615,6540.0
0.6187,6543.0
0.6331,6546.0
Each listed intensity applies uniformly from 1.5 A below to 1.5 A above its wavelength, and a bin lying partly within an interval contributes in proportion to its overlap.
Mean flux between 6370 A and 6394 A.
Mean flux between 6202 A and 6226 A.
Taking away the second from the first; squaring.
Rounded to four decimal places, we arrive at 0.0002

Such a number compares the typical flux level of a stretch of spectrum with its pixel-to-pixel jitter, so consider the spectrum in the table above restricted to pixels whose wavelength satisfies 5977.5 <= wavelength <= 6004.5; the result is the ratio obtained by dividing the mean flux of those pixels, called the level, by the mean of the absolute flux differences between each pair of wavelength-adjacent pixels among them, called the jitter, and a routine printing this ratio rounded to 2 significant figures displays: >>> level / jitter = 22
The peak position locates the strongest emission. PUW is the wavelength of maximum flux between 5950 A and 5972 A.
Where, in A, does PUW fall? 5964.0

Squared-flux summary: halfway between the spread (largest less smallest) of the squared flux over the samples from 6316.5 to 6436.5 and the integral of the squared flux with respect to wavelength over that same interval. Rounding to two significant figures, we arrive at 23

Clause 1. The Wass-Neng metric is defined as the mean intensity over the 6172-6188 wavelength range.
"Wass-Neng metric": 0.57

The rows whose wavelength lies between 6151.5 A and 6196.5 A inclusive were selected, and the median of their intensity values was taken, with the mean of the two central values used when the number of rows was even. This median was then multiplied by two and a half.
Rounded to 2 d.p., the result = 1.42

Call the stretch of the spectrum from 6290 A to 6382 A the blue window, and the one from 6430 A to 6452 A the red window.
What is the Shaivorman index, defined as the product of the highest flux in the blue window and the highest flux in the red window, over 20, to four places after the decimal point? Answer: 0.0228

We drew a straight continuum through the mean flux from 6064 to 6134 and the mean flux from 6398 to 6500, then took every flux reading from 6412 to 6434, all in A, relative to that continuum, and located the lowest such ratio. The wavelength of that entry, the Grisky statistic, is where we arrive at 6423.0 A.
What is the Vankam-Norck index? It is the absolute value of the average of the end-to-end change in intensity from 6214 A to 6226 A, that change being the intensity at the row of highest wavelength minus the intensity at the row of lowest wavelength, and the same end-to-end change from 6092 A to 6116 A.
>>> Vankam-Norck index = 0.133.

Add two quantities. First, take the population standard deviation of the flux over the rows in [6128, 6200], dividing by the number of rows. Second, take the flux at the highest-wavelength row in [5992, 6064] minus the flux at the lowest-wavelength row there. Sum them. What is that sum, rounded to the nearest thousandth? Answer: -0.015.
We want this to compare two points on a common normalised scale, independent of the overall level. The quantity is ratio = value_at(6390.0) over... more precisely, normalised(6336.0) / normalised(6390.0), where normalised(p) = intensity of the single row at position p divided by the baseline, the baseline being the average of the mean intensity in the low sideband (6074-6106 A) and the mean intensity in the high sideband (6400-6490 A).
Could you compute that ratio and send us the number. 1.19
